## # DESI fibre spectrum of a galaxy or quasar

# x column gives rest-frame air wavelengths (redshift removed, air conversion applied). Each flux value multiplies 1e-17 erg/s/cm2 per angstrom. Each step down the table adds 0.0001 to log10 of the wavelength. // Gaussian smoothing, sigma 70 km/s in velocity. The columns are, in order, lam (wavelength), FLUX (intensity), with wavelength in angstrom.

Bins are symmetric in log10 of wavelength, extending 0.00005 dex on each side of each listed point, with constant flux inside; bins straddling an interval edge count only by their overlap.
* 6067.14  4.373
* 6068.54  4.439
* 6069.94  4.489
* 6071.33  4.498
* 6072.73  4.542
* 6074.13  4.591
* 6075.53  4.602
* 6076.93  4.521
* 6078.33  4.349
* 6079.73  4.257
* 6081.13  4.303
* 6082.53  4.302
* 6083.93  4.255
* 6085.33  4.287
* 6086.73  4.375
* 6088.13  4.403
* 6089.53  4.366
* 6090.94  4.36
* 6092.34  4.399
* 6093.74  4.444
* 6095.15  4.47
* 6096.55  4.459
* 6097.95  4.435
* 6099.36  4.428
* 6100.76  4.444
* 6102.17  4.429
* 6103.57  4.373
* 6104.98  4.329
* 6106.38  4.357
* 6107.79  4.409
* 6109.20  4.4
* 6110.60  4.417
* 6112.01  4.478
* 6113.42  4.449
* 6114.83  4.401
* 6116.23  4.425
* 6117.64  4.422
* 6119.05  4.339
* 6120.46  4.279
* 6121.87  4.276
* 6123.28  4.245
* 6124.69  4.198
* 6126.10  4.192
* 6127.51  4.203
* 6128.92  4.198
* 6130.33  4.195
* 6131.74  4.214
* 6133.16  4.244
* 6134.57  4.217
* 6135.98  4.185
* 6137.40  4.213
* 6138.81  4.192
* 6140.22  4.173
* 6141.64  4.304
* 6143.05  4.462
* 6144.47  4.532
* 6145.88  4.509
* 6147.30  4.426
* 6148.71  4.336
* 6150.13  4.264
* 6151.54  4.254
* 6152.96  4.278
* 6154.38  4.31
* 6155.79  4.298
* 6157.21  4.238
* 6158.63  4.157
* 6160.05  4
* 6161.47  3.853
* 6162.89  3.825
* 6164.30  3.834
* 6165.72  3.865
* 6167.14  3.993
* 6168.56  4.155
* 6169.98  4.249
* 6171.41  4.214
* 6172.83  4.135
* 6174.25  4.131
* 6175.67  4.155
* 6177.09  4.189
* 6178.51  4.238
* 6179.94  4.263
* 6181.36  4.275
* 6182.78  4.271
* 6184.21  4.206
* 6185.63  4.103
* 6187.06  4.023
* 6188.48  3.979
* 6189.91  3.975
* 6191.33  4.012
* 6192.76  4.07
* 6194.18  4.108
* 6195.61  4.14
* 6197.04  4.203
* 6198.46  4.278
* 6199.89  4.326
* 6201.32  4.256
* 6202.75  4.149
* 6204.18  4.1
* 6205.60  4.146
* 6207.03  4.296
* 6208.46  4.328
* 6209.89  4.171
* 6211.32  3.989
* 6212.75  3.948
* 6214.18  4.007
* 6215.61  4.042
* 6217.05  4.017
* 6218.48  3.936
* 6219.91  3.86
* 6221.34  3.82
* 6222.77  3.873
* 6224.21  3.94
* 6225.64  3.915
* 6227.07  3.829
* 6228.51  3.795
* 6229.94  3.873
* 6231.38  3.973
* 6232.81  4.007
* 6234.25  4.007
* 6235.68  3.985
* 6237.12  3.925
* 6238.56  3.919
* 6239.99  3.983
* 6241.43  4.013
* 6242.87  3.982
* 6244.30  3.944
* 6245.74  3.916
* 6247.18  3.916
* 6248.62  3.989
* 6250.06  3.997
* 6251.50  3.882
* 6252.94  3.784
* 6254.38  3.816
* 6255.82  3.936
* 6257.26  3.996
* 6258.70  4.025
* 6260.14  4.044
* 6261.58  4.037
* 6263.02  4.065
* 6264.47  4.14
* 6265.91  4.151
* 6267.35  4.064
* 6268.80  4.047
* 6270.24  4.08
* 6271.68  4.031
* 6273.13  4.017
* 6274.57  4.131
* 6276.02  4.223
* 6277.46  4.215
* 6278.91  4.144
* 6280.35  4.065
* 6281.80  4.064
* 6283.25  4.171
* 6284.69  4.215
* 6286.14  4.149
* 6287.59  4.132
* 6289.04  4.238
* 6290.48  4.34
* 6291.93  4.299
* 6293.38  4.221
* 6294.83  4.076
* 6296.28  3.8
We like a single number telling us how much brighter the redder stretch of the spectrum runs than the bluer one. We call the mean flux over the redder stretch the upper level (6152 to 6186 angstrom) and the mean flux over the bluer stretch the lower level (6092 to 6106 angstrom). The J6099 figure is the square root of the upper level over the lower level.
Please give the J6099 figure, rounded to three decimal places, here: 0.967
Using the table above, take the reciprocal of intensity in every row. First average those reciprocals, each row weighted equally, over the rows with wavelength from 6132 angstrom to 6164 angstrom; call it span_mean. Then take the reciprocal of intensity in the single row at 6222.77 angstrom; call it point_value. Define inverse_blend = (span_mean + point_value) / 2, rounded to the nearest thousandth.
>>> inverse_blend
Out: 0.247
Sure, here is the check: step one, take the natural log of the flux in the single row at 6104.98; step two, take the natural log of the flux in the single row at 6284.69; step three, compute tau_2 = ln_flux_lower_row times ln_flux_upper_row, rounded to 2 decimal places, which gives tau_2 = 2.11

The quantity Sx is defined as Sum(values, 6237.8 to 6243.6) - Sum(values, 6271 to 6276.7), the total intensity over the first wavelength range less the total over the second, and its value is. -0.5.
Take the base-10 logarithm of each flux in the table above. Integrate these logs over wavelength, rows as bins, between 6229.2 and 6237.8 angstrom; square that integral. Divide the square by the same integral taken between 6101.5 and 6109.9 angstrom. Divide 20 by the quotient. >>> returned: 4.08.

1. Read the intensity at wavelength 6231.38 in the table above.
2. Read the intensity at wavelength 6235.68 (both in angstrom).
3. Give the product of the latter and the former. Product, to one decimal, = 15.8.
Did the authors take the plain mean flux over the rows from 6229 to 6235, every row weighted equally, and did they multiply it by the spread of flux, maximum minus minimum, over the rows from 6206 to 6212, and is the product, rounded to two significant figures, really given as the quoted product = 1.3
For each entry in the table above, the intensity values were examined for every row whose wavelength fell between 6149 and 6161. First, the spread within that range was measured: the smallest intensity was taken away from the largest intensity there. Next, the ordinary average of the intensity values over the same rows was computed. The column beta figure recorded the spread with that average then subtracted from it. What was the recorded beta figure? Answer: -3.91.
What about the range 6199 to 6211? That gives -3.99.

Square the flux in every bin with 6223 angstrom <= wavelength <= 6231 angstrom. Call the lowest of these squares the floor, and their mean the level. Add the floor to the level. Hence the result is 29.4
